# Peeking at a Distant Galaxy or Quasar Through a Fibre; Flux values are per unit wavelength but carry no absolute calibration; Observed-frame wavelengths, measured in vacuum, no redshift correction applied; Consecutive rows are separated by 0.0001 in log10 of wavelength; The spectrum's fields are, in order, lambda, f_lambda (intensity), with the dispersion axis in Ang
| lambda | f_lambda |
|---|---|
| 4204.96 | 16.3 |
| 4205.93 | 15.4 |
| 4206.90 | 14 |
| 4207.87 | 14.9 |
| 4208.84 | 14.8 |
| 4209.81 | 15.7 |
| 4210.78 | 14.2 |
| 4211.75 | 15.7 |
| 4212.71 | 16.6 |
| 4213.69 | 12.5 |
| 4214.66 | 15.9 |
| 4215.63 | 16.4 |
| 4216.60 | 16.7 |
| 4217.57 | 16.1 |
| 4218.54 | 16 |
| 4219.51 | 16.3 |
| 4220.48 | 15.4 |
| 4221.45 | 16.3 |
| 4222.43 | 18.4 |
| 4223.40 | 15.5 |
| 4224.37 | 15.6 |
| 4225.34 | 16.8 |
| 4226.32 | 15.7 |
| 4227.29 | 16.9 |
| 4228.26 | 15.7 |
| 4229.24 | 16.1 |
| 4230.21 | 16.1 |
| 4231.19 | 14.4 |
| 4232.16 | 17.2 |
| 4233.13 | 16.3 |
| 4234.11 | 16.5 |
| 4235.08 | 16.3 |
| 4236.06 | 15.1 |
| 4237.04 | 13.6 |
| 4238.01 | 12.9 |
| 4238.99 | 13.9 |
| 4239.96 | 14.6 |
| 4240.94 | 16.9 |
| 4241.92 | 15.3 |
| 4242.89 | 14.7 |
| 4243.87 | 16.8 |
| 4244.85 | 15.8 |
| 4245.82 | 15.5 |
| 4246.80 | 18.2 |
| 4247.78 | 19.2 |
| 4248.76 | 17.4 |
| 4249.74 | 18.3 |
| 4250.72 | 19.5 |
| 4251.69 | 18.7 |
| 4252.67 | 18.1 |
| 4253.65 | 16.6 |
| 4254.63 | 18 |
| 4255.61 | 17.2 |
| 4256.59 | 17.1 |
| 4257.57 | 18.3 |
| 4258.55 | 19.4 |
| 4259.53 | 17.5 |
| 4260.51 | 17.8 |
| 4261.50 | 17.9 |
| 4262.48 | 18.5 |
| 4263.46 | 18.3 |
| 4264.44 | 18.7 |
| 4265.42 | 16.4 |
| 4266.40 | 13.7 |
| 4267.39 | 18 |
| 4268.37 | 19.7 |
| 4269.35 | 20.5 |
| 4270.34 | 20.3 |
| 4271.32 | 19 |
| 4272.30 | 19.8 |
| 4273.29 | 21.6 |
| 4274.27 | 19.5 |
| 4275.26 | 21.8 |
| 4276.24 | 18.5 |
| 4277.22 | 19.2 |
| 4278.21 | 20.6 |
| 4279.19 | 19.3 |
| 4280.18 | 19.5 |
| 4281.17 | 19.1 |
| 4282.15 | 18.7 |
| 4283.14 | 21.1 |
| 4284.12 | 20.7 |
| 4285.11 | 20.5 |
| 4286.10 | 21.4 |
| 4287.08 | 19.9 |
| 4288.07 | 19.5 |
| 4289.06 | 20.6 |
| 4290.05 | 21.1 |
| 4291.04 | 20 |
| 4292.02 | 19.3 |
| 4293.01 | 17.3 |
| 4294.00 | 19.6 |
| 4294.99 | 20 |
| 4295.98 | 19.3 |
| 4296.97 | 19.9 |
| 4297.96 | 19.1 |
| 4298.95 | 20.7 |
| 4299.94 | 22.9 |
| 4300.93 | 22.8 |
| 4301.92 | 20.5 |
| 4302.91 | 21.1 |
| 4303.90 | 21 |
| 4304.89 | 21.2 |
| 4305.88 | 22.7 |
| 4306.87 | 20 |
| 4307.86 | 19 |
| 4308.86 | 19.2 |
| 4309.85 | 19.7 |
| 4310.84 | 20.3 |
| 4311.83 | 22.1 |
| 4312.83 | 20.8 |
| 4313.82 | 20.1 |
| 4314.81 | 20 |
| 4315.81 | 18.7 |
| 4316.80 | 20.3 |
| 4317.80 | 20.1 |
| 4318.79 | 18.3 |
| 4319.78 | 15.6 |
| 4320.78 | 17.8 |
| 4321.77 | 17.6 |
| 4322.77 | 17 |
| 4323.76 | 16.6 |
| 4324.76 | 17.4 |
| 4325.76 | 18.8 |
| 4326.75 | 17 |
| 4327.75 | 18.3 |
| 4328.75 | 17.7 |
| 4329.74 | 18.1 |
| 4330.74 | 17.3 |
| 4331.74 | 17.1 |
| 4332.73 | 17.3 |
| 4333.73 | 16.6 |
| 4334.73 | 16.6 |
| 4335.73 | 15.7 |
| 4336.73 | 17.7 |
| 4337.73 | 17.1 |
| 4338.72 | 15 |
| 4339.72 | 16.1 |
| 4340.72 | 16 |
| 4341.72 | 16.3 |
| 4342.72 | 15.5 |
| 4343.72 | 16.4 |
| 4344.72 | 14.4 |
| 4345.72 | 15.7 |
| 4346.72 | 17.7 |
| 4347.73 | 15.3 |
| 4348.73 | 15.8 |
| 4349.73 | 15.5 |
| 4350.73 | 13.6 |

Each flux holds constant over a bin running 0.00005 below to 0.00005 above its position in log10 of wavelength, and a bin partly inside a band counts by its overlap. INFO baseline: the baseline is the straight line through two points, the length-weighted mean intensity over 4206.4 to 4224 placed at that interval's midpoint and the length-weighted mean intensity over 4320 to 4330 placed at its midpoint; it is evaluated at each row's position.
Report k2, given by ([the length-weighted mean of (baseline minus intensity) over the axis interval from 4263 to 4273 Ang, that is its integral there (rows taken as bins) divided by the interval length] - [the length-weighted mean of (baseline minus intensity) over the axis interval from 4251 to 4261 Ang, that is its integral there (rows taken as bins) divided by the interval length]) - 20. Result -20.4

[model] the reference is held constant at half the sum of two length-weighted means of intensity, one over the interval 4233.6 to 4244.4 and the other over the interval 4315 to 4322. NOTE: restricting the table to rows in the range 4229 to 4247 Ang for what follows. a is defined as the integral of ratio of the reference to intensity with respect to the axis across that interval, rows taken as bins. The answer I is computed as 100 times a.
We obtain 1959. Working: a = 19.6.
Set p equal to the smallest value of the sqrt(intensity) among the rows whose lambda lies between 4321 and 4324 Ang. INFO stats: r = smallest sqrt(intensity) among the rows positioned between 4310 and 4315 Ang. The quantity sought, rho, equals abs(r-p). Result 0.398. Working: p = 4.07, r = 4.47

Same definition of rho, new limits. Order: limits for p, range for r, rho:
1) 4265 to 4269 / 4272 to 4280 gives 0.600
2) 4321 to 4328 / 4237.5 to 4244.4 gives 0.483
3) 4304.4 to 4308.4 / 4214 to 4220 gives 0.371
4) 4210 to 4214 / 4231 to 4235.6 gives 0.259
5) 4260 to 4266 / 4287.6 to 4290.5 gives 0.366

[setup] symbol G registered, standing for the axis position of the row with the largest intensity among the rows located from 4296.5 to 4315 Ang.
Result 4299.94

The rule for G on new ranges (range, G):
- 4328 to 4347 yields 4329.74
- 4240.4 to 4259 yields 4250.72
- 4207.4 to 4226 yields 4222.43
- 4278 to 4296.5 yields 4286.10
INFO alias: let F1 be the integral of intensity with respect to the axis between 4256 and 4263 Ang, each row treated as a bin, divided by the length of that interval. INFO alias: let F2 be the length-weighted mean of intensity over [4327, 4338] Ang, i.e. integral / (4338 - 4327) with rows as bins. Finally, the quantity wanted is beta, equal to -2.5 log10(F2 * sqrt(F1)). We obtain -4.66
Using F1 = 18.1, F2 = 17.2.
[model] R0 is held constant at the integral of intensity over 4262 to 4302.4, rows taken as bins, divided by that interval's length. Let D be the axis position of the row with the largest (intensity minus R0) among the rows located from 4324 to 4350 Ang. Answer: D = 4325.76 Ang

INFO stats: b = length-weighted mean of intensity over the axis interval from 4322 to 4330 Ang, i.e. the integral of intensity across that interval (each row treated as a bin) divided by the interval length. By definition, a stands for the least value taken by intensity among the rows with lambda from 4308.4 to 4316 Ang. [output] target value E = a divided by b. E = 1.06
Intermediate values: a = 18.7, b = 17.6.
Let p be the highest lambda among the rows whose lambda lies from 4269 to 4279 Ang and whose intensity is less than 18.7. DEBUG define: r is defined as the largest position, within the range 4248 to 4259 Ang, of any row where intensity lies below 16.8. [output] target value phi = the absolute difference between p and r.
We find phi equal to 22.6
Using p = 4276.24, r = 4253.65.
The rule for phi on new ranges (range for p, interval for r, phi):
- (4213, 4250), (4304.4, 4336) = 86.0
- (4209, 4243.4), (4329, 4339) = 95.8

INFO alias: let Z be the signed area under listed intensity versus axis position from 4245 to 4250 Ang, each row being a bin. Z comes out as 87.8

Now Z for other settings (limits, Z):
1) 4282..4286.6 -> 94.9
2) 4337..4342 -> 80.9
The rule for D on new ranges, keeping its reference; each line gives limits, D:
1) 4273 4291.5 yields 4275.26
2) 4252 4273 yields 4269.35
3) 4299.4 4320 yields 4299.94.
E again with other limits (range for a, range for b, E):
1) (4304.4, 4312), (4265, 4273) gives 1.03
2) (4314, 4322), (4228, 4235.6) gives 0.97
